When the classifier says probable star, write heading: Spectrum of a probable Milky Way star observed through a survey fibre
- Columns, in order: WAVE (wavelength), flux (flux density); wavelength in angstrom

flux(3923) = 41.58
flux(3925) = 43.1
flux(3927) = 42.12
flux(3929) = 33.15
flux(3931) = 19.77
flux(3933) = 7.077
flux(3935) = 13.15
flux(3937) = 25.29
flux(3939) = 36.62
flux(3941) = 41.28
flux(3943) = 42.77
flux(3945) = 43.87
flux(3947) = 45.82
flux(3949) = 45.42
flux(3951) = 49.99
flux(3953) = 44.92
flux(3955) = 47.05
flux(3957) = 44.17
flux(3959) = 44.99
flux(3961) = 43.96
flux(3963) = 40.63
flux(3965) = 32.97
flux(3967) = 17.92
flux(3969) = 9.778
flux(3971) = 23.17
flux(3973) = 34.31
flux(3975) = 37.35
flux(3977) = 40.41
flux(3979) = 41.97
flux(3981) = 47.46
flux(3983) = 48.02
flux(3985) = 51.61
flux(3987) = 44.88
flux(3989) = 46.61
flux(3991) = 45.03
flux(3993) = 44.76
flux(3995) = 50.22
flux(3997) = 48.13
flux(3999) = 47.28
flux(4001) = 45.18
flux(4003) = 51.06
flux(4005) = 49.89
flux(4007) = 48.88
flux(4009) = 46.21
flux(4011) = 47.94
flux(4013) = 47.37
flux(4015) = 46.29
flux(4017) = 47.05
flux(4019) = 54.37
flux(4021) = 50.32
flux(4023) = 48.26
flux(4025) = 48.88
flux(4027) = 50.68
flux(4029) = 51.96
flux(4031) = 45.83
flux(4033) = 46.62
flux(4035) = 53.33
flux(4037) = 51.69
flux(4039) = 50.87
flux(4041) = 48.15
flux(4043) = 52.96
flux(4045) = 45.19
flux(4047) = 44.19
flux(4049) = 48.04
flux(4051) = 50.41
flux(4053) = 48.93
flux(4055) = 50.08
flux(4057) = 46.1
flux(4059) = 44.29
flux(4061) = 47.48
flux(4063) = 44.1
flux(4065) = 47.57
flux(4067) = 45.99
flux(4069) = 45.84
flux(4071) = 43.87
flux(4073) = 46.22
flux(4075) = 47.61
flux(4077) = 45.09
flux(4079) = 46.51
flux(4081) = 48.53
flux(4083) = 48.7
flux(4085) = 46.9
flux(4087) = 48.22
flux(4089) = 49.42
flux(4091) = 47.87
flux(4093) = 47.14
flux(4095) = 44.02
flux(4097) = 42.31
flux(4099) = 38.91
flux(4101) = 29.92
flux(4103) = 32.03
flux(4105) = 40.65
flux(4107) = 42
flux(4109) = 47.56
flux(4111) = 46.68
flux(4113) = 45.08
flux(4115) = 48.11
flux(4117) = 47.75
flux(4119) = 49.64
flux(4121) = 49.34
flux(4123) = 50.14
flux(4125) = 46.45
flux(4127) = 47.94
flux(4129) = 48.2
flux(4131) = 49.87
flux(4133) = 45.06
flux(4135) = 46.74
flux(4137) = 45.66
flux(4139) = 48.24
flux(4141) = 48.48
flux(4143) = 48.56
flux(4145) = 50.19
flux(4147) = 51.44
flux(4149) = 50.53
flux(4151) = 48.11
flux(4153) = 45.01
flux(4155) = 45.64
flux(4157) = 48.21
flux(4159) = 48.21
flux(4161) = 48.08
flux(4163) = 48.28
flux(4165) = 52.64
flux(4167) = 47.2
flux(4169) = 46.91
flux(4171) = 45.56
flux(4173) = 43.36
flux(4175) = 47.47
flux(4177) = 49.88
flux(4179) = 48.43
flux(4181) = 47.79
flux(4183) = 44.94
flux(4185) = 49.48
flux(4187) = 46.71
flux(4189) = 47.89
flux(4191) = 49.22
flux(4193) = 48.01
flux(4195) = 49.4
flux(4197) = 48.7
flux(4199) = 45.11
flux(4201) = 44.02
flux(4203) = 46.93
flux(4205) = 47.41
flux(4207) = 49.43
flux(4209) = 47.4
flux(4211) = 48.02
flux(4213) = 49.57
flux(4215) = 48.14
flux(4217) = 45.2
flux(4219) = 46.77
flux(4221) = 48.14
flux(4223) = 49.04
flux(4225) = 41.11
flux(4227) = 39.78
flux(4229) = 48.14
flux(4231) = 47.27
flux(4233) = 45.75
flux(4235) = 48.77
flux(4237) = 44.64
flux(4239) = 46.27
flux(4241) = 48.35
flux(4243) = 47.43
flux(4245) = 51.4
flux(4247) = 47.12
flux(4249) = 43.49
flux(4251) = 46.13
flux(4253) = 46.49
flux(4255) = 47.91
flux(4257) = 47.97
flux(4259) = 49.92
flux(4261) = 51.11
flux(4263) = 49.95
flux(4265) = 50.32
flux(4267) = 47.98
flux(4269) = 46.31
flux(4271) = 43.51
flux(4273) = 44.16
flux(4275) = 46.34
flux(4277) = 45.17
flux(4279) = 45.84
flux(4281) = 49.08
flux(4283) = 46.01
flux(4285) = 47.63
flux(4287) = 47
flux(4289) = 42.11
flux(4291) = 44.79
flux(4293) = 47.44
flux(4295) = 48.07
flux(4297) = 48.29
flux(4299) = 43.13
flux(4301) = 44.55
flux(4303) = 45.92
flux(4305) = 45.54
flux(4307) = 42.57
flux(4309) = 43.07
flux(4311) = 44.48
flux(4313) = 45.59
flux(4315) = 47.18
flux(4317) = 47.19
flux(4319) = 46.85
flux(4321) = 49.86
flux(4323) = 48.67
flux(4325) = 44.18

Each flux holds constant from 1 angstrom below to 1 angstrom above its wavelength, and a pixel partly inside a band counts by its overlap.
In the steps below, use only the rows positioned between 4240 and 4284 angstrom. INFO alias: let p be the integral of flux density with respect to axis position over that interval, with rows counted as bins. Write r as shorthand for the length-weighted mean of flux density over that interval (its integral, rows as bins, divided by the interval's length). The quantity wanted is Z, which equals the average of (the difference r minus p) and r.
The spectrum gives -995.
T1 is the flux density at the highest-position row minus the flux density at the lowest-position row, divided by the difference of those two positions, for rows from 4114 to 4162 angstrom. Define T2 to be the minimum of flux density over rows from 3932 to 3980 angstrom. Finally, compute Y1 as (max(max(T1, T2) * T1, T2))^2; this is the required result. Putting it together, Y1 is 50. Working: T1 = 0.00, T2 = 7.077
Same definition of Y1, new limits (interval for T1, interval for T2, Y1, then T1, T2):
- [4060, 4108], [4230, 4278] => 1891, -0.12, 43.49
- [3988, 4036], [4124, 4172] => 2026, 0.15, 45.01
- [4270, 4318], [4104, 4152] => 1652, 0.08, 40.65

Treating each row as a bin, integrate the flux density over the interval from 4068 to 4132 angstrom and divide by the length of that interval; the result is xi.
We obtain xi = 45.6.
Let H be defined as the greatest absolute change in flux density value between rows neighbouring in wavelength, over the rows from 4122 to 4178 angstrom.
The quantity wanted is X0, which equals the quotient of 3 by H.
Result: 0.55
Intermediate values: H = 5.4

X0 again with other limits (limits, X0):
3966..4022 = 0.22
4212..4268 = 0.36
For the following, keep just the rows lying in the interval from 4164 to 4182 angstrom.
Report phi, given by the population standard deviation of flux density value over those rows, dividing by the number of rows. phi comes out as 2.5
